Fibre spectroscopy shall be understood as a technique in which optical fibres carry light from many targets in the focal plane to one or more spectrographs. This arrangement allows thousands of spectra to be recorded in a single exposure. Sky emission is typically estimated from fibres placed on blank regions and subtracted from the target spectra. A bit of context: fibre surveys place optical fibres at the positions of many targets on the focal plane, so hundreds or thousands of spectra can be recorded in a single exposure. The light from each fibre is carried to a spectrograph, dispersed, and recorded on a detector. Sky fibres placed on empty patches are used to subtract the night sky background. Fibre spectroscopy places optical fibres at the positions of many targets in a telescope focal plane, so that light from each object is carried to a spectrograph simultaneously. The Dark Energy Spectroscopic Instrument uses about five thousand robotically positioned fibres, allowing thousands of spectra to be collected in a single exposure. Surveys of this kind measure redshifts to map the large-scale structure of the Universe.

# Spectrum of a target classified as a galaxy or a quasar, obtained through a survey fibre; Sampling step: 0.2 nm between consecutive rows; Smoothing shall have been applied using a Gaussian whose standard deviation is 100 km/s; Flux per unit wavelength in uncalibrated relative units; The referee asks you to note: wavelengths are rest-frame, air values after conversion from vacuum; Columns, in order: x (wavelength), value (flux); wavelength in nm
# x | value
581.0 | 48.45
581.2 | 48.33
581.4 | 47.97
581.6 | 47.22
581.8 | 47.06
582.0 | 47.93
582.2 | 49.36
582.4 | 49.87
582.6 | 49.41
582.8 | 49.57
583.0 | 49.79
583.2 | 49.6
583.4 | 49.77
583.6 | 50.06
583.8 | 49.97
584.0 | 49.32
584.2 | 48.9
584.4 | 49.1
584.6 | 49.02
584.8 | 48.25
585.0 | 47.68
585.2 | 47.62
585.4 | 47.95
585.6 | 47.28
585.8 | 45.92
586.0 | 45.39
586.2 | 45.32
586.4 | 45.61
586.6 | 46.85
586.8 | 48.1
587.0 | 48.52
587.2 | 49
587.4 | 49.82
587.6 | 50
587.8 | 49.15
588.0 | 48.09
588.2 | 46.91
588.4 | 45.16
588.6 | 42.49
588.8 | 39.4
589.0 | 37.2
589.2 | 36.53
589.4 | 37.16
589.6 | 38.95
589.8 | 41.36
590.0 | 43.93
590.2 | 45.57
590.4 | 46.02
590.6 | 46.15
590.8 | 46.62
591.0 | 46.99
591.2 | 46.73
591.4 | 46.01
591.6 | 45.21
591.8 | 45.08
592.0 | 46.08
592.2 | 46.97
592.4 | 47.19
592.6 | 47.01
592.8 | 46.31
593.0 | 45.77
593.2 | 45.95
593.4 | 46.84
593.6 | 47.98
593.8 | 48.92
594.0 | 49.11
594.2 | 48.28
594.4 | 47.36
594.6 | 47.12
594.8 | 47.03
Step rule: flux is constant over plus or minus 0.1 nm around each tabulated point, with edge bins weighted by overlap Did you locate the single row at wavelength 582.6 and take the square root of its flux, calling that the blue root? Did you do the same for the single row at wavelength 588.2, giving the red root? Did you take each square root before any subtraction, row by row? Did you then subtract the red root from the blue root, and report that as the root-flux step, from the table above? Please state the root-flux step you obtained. 0.18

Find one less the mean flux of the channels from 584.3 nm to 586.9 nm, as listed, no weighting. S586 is -46.2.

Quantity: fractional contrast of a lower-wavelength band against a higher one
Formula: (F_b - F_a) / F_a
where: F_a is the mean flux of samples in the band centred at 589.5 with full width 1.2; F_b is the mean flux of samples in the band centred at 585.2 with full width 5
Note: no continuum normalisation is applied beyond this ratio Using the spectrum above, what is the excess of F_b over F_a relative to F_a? 0.23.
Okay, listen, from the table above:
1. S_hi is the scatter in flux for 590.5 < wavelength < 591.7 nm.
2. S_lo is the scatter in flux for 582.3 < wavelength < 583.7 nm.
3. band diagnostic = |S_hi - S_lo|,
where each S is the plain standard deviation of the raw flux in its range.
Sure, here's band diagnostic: 0.4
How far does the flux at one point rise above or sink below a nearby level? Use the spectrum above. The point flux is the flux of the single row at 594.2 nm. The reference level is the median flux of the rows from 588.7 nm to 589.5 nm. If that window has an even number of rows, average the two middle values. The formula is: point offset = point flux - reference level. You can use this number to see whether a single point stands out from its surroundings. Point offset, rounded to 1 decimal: 11.1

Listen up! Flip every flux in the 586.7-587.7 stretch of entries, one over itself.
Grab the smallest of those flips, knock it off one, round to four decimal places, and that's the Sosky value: 0.9800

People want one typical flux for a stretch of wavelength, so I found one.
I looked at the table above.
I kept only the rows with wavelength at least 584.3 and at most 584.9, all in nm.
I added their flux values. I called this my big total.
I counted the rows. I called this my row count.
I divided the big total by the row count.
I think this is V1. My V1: 48.8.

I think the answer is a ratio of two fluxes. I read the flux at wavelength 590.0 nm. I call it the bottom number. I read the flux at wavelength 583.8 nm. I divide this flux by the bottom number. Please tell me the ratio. 1.14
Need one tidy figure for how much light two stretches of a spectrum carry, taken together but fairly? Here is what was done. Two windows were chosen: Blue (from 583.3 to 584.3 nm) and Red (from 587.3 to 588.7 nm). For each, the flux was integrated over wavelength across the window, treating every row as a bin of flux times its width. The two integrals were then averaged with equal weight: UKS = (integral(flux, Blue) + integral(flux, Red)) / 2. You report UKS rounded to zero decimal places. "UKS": 58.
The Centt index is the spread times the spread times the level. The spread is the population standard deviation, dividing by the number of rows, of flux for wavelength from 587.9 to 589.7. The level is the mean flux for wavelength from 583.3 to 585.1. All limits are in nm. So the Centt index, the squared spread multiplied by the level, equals 872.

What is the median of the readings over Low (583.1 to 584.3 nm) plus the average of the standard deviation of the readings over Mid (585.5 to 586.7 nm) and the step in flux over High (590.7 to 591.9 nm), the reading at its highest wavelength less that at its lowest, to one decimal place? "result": 49.3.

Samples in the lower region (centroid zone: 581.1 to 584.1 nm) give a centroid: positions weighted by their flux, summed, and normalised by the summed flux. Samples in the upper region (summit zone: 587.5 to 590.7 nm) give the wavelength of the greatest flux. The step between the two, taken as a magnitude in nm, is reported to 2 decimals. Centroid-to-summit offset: 4.99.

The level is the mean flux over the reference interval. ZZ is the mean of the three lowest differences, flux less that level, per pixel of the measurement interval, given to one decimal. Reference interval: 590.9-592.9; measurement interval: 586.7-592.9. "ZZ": -9.4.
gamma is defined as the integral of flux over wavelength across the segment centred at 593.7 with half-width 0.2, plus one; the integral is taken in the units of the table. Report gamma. 20.4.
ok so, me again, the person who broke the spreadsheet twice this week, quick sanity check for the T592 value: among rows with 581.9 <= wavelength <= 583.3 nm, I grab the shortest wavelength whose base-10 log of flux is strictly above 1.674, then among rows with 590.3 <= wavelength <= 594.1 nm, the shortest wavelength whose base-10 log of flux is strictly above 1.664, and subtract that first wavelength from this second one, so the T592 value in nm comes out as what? 8.60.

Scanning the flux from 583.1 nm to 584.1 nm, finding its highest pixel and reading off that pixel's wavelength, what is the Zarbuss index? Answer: 583.6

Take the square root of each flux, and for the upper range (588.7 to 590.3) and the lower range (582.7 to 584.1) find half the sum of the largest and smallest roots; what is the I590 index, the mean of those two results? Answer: 6.72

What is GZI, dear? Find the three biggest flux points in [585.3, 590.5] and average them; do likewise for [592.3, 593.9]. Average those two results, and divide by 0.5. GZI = 97.7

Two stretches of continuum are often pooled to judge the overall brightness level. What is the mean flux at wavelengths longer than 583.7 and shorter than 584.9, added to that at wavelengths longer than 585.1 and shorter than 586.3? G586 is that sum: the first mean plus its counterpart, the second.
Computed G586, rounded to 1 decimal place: 95.7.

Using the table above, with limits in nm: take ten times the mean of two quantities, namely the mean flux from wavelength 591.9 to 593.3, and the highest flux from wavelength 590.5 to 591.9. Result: 467.3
